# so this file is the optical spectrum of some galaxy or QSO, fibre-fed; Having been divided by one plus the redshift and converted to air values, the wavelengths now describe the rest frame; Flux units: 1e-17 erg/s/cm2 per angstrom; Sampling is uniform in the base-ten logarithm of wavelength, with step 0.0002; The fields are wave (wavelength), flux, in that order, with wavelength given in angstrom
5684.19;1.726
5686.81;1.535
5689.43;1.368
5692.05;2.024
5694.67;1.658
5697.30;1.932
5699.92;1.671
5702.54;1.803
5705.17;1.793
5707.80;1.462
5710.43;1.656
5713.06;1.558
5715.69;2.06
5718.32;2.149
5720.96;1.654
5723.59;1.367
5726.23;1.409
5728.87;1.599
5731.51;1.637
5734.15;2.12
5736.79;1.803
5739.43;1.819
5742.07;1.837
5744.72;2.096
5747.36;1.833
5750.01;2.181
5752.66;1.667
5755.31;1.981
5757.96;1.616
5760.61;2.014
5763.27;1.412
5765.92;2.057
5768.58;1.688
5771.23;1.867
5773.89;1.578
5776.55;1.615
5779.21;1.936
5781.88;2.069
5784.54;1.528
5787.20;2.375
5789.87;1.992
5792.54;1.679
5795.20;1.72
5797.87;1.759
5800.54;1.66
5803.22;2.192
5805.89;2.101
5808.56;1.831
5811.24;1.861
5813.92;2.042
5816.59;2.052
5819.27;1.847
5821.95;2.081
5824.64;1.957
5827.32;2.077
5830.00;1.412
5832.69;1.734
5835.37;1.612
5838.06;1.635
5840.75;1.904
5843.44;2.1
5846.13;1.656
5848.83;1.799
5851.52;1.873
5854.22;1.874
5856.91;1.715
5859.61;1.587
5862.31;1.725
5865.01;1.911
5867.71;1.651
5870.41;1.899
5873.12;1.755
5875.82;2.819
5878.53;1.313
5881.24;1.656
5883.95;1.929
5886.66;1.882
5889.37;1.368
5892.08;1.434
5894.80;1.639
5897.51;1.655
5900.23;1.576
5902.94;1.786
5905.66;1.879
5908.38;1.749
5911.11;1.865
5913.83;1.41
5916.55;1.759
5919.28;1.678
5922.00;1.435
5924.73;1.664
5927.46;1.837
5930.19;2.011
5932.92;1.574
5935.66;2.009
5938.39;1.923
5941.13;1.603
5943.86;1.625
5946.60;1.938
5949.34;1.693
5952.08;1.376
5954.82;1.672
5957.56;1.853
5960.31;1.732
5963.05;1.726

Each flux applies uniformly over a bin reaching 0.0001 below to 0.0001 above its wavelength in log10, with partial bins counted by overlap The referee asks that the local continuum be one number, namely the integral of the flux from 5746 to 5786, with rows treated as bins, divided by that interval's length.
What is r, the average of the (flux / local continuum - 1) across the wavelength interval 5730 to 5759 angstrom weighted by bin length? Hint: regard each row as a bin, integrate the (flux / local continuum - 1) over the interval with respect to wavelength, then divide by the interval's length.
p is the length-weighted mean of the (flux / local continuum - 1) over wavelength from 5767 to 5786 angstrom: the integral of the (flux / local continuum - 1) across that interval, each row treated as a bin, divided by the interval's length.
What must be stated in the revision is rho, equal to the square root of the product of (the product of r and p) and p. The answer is 0.005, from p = -0.024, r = 0.037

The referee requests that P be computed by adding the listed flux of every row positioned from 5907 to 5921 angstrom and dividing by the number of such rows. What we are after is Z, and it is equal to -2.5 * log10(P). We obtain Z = -0.57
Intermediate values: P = 1.69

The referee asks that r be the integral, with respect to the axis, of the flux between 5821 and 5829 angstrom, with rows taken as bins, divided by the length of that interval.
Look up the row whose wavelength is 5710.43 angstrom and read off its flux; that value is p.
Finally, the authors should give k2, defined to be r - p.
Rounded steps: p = 1.656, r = 2.01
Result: 0.4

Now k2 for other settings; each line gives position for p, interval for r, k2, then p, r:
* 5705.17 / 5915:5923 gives -0.2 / 1.793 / 1.63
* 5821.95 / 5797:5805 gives -0.2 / 2.081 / 1.89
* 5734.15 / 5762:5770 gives -0.4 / 2.12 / 1.72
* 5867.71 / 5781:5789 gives 0.3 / 1.651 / 1.99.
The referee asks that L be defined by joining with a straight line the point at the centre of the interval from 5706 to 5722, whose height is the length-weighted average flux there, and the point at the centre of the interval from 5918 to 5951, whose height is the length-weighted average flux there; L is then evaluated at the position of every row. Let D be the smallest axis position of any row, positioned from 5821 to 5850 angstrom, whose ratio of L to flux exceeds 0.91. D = 5830.00 angstrom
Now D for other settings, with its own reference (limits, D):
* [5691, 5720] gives 5694.67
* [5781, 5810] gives 5784.54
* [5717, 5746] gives 5720.96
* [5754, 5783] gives 5757.96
